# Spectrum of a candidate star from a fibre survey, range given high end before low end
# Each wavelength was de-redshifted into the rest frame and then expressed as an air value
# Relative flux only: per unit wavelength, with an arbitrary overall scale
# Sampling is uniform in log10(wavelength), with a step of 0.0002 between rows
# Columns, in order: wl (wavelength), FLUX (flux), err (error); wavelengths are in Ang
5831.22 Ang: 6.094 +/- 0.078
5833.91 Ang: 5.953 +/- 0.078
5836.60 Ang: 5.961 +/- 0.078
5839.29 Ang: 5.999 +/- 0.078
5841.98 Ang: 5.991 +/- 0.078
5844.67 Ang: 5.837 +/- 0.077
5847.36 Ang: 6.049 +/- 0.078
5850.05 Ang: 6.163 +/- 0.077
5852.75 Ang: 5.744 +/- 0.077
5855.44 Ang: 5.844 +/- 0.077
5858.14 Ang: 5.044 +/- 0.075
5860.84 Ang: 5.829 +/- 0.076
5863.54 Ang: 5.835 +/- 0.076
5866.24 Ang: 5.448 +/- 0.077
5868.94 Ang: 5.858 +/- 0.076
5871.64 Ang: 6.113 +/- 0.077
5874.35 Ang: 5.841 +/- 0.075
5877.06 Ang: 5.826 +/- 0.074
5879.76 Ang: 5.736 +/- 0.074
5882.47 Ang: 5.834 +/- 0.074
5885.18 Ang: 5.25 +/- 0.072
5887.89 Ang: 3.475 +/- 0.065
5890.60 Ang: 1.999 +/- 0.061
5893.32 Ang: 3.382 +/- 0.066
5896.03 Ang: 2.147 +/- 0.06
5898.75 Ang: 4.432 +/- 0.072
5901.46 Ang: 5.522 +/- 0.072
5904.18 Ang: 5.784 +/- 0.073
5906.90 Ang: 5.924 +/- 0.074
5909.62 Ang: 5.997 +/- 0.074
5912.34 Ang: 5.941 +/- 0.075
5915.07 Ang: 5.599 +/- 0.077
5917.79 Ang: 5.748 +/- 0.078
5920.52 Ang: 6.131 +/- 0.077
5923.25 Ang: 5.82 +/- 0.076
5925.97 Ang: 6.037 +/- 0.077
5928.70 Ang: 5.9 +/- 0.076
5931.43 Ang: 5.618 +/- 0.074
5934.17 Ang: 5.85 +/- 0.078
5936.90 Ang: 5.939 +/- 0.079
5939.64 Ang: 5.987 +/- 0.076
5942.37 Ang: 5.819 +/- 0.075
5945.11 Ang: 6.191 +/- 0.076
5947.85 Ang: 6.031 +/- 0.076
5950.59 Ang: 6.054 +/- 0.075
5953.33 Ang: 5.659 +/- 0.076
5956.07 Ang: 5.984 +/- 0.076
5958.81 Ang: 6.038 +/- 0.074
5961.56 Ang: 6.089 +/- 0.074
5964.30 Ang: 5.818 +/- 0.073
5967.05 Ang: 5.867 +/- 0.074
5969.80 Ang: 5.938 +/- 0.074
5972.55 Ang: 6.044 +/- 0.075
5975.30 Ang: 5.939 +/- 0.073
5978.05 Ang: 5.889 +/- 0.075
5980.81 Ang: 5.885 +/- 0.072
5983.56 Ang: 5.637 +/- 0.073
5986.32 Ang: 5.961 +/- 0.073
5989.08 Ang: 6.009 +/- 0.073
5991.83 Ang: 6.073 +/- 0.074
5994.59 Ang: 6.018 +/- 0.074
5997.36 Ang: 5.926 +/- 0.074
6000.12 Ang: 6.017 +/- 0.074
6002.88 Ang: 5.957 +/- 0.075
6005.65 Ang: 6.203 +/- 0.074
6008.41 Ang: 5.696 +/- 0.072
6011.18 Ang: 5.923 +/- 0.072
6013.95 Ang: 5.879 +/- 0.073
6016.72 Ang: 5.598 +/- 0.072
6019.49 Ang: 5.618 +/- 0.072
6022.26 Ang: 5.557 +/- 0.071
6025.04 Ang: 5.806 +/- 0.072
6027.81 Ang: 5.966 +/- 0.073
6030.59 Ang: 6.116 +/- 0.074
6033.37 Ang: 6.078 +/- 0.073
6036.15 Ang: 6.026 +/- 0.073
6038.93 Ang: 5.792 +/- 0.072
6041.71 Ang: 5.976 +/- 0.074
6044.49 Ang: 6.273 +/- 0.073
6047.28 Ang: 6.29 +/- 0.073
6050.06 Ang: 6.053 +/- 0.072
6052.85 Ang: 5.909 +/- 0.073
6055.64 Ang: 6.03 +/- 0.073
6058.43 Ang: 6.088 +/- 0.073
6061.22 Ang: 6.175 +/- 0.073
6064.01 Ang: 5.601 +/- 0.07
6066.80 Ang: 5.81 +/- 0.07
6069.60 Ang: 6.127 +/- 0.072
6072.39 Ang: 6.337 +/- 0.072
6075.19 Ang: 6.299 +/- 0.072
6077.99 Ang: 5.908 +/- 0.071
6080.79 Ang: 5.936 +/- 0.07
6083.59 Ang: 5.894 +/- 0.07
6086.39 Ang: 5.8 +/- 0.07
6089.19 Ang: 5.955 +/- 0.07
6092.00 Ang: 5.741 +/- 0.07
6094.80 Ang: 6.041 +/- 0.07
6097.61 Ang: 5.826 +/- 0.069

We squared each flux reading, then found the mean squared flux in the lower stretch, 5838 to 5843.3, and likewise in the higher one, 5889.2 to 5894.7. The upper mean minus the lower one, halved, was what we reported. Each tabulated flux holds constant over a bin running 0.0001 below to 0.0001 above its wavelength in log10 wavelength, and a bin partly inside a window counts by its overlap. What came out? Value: -14.1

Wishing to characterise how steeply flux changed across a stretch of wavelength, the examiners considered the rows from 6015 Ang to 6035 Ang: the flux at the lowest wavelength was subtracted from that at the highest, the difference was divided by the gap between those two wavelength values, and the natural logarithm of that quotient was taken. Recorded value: -3.5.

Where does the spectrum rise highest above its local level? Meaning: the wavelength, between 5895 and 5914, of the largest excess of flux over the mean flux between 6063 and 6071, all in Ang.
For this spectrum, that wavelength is 5909.62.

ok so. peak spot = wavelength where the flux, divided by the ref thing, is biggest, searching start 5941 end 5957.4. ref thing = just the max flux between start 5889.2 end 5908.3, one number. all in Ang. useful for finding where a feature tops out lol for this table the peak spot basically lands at 5945.11 Ang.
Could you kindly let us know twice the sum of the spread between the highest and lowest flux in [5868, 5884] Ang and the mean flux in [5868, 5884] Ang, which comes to 12.5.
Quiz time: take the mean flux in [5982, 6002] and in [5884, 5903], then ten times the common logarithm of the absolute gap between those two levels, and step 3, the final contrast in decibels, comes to 3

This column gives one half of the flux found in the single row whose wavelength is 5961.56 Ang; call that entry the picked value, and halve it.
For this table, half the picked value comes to 3.04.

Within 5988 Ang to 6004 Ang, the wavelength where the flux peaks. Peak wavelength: 5991.83 Ang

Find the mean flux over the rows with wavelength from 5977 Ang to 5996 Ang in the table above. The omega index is 5.92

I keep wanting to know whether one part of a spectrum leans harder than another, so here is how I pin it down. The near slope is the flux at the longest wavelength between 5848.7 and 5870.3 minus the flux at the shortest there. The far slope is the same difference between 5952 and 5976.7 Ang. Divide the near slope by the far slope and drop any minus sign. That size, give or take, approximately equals 1.1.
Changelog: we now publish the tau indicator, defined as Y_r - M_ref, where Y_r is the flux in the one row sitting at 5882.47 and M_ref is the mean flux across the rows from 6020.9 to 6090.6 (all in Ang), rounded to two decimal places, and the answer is -0.16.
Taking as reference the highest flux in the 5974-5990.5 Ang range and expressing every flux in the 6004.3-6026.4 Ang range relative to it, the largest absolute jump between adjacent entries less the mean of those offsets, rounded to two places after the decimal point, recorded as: 0.73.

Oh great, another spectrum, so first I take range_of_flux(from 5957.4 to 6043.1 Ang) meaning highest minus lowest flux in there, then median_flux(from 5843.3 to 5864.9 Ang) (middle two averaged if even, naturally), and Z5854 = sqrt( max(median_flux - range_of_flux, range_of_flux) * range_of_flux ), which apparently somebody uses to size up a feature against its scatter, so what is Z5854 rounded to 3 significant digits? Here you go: 1.83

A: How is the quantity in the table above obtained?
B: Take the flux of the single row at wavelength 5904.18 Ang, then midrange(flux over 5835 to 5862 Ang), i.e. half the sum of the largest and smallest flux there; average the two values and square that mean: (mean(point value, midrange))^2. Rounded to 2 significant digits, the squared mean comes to 32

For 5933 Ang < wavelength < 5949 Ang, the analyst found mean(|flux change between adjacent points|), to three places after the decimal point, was 0.167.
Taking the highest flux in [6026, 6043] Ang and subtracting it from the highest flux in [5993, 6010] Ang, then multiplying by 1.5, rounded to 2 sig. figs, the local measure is 0.13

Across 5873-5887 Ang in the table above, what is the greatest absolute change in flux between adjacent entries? 0.58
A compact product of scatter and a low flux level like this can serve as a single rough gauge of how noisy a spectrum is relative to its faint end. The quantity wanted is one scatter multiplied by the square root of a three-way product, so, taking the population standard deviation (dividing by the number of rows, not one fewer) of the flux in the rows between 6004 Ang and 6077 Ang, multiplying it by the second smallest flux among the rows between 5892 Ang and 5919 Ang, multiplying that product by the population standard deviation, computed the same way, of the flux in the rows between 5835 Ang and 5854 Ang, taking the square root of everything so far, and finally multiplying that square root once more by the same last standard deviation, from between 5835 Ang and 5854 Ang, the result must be 0.0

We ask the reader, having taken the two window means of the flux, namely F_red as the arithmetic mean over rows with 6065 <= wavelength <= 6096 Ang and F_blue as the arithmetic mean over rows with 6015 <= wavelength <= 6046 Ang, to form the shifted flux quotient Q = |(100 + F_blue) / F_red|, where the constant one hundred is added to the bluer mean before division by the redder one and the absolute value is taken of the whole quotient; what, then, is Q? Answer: 17.7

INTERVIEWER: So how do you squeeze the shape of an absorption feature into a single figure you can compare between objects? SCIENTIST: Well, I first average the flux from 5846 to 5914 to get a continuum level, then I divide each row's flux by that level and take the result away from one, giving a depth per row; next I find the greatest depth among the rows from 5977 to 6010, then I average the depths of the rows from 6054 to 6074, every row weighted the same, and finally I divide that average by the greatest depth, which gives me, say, 2.0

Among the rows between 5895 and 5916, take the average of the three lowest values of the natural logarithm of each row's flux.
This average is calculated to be 1.32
